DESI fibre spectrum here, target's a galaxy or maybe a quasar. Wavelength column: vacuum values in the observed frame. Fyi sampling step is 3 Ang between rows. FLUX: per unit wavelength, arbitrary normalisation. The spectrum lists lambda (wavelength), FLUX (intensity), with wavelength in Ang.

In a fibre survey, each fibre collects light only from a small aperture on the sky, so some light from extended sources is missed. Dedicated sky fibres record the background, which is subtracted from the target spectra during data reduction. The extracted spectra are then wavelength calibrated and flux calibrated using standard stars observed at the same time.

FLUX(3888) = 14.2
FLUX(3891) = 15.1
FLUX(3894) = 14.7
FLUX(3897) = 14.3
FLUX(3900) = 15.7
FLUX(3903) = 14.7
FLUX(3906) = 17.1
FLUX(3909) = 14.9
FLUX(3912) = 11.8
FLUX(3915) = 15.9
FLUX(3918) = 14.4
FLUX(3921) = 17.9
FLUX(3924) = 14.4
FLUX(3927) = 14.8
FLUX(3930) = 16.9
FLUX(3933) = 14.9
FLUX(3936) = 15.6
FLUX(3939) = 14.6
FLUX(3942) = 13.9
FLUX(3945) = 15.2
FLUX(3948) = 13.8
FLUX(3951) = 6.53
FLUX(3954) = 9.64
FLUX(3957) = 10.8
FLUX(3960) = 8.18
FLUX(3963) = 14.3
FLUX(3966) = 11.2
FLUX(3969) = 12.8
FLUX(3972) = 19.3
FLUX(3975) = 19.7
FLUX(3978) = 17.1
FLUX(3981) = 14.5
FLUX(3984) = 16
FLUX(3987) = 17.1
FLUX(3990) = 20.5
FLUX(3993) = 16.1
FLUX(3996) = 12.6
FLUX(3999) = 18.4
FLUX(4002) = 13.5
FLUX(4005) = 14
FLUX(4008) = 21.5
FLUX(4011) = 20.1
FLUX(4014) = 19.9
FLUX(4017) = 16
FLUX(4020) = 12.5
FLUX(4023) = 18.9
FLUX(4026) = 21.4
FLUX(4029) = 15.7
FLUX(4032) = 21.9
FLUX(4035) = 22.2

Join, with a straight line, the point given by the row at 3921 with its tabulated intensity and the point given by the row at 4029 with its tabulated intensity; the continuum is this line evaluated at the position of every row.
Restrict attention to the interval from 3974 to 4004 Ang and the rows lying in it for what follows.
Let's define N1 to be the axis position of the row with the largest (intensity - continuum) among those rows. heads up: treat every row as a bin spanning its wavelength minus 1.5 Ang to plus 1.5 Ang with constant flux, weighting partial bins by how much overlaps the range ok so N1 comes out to 3990 Ang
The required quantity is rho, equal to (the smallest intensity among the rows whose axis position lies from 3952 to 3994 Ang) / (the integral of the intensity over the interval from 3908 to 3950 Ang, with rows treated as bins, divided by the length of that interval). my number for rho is 0.6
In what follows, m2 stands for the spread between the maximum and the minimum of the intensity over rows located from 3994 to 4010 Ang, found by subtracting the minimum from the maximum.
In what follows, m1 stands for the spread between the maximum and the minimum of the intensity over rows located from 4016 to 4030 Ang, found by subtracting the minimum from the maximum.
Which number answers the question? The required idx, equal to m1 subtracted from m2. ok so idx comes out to 0.0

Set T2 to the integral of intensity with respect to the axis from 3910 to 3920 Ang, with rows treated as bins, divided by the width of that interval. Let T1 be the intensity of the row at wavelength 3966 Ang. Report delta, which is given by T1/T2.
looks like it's 0.78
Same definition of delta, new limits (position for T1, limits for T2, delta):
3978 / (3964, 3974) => 1.16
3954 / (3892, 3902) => 0.65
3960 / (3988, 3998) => 0.49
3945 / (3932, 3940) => 1.01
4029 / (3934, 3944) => 1.07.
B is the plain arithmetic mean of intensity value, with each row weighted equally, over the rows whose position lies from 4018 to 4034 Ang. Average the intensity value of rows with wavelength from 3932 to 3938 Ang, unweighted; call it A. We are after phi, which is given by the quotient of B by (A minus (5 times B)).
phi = -0.241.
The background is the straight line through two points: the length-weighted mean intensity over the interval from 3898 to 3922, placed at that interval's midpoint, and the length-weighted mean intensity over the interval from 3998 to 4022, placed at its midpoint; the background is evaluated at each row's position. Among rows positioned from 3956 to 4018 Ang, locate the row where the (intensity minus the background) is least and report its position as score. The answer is 3960 Ang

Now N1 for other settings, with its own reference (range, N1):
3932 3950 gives 3936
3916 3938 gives 3921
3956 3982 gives 3975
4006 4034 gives 4032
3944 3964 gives 3945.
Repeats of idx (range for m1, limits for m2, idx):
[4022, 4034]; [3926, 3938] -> -4.1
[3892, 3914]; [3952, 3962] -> -2.7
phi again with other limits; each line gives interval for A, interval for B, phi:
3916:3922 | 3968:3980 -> -0.246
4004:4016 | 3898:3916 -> -0.267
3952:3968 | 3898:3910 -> -0.232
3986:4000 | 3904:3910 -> -0.254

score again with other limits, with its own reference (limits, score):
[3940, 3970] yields 3951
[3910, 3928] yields 3912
